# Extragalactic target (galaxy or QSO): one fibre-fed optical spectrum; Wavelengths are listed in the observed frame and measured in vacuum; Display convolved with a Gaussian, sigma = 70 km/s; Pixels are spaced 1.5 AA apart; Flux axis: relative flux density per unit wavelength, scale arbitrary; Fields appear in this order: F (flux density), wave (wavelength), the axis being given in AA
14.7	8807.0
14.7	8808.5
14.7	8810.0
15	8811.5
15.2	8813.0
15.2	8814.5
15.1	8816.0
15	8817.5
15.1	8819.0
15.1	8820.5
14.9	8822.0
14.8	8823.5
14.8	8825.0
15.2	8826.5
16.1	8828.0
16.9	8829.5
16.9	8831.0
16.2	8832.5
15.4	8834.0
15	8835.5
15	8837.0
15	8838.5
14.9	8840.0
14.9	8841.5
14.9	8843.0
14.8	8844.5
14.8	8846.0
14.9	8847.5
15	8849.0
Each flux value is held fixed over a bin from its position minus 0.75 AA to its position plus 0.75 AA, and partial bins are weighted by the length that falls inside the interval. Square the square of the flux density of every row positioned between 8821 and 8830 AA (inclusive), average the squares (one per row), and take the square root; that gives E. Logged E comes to 241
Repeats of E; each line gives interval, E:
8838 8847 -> 222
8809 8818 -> 226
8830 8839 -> 244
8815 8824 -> 225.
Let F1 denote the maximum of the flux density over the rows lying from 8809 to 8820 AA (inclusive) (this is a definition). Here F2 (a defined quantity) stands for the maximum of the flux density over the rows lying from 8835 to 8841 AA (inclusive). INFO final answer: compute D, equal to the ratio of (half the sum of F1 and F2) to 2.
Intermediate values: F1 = 15.2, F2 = 15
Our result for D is 7.55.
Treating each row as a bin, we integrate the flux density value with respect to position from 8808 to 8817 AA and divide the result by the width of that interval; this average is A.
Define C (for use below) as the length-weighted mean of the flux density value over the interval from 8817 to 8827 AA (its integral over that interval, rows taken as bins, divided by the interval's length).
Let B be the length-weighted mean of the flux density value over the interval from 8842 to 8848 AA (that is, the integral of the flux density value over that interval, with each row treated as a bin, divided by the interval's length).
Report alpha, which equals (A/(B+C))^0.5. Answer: 0.709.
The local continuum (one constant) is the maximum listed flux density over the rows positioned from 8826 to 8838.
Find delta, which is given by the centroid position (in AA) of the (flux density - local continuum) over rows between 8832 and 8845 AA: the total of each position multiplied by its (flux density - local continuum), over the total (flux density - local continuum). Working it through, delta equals 8839.2 AA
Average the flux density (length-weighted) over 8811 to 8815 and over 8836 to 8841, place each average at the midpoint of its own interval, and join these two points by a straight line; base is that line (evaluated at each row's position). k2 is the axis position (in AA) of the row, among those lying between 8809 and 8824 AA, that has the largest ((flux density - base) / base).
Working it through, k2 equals 8814.5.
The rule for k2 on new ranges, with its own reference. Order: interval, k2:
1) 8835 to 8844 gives 8838.5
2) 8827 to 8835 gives 8831.0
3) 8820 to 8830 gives 8829.5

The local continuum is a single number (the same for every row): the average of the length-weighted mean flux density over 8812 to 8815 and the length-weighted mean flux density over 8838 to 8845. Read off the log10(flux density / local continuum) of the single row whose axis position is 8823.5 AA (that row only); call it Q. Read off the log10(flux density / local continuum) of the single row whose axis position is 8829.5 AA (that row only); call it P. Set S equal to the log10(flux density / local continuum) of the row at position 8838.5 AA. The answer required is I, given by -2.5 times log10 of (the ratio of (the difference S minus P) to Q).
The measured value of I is -2.2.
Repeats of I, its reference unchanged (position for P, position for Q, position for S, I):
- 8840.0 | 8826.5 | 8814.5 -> -0.7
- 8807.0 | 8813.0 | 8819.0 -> -1.0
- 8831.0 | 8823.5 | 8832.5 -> -1.0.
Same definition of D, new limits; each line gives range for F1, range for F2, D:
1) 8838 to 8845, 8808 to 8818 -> 7.55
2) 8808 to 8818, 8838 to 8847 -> 7.55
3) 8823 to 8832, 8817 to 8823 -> 8.00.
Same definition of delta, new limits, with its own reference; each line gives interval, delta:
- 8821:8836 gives 8827.7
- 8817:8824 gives 8820.6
